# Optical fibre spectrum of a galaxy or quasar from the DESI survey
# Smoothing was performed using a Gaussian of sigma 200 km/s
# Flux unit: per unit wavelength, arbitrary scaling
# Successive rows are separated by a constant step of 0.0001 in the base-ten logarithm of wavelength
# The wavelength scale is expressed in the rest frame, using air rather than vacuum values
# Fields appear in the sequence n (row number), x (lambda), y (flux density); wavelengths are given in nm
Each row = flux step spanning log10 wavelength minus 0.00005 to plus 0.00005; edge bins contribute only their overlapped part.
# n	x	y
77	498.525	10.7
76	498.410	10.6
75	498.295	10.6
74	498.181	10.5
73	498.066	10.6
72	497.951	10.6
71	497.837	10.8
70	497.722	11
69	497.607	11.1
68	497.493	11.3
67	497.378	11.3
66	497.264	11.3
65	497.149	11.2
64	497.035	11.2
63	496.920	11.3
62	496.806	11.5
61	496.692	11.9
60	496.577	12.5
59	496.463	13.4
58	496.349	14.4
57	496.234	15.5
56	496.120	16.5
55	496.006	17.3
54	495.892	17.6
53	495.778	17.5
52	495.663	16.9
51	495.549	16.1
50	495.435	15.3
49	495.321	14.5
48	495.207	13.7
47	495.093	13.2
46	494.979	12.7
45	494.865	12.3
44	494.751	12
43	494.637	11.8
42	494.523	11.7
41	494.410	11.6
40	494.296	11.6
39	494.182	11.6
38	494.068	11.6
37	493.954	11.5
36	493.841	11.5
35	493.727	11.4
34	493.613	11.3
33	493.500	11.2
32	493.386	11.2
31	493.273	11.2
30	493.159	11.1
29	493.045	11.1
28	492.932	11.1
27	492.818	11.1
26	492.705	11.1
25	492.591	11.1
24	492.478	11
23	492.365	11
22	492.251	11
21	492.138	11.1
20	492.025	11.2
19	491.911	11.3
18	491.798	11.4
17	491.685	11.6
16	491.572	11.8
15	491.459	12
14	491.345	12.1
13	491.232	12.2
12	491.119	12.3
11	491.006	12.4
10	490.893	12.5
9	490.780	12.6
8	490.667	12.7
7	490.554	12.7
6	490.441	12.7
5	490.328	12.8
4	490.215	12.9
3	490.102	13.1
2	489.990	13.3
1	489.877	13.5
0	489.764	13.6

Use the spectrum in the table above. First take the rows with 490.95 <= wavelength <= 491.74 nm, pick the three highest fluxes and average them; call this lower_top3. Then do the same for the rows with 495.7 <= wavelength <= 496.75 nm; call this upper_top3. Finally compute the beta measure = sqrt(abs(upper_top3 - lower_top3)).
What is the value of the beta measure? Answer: 2.3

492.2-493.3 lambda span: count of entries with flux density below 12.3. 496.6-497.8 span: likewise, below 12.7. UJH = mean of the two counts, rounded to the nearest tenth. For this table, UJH 10.0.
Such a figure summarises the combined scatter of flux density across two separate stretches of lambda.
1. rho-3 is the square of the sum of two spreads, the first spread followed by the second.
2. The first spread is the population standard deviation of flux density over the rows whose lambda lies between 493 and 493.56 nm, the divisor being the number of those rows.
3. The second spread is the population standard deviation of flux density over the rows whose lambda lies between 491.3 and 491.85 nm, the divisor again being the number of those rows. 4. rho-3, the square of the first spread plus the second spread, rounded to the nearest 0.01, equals 0.09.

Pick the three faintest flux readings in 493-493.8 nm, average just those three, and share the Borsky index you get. 11.1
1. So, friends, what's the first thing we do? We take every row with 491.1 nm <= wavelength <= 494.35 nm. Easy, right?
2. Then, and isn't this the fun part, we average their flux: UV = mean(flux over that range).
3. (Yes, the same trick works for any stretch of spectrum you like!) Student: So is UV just 11.4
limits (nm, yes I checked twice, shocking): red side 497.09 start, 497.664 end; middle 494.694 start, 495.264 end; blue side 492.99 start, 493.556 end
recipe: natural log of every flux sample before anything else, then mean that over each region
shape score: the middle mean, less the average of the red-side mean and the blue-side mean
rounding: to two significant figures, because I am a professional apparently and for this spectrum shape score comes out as 0.13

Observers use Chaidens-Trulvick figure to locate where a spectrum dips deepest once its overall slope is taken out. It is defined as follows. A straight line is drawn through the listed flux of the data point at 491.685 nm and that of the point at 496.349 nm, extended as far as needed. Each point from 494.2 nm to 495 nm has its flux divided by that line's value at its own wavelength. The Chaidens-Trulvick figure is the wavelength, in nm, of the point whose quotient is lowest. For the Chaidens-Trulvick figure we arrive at 494.410 nm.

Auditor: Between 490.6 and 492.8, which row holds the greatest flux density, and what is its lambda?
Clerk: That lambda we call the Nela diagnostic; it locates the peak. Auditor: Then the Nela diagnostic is 490.667 nm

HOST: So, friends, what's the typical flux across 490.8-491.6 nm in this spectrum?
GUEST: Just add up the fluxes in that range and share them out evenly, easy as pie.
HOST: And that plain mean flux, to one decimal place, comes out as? 12.2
